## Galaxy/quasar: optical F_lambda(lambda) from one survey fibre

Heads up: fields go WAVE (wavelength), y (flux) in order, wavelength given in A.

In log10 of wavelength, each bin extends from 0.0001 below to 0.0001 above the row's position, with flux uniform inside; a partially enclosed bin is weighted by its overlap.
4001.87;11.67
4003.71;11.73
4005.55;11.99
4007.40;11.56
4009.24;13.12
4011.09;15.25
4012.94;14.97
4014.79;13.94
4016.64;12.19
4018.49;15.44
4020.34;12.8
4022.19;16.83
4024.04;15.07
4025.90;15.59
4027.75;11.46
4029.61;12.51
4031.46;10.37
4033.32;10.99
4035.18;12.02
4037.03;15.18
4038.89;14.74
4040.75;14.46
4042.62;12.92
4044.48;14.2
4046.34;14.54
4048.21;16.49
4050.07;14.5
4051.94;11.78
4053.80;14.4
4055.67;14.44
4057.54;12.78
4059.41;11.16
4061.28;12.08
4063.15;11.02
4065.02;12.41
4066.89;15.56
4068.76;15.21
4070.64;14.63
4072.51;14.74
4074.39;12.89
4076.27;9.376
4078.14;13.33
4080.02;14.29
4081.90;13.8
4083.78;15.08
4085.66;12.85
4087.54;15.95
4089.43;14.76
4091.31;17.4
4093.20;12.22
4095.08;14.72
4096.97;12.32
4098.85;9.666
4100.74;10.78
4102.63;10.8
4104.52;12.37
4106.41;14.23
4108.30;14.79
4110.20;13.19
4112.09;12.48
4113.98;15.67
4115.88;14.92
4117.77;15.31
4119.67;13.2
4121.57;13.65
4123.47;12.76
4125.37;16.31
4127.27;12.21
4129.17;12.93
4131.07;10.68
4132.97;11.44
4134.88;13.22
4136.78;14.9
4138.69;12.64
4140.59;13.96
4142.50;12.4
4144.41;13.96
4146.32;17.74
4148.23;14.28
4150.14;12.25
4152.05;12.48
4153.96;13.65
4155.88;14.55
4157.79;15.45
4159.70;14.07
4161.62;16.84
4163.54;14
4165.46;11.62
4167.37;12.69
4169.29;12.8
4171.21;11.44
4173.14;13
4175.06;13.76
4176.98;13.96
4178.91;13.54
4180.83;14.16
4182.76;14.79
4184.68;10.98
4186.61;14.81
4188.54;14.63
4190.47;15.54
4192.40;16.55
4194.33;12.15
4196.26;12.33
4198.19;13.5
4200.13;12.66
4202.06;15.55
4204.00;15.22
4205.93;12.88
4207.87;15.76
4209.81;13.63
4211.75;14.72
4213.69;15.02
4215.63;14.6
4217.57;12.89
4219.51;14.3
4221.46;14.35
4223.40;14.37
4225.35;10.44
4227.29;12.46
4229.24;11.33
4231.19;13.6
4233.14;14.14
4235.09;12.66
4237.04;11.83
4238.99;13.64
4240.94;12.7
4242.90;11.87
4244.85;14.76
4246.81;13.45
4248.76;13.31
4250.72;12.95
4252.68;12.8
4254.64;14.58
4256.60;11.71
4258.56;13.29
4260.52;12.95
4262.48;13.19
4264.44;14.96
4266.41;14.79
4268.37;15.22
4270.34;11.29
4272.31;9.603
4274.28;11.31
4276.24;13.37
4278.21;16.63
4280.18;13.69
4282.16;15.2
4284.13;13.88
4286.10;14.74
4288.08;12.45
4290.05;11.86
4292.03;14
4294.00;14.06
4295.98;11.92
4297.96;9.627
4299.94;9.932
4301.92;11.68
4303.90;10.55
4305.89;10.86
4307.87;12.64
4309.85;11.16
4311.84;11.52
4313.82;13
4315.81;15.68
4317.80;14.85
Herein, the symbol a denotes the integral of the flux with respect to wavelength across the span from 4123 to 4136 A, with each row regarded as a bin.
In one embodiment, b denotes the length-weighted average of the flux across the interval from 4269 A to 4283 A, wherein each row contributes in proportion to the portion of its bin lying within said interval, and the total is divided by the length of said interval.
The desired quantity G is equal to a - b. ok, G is 154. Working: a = 167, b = 13.04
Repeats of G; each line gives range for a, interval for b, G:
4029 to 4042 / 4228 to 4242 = 155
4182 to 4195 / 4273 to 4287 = 171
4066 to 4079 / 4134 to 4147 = 164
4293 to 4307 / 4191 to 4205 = 143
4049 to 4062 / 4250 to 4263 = 157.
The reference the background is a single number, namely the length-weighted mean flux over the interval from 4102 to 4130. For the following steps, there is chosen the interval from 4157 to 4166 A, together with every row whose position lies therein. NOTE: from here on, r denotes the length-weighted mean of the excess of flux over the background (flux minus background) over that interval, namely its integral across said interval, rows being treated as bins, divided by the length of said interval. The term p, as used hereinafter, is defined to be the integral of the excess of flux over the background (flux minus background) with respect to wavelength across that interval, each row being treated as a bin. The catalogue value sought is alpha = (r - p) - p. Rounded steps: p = 7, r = 0.8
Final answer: -14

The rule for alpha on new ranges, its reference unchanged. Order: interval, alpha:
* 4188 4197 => -10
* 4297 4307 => 59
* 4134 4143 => 4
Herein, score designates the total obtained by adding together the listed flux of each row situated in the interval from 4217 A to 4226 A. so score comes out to 66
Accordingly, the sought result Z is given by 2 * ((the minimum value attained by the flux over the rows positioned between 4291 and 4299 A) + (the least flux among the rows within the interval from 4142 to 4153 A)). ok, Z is 43.8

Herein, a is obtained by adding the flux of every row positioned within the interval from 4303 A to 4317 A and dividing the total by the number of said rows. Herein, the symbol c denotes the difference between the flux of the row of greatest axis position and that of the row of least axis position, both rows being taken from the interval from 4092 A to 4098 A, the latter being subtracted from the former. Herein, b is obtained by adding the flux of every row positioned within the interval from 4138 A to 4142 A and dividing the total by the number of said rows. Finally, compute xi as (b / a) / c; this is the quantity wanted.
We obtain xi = 10.9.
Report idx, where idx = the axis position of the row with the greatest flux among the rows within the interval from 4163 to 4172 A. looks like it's 4163.54 A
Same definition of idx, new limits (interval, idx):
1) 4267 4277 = 4268.37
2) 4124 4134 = 4125.37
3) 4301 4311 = 4307.87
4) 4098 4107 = 4106.41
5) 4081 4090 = 4087.54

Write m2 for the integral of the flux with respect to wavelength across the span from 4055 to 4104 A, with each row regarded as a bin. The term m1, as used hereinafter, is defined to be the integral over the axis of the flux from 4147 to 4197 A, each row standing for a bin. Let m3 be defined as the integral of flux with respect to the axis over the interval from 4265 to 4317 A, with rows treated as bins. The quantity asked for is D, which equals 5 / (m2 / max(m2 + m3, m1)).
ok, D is 10.1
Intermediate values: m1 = 687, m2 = 648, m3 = 663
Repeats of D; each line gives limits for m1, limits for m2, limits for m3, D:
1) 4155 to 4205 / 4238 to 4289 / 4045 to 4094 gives 9.9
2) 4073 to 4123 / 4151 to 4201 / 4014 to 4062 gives 9.8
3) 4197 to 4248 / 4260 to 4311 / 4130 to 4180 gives 10.2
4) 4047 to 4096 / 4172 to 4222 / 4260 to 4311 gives 9.6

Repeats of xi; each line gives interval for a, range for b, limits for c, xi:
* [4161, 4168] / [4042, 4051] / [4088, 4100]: -0.2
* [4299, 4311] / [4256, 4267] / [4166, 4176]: 1.1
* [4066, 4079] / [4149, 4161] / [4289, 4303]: -5.6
